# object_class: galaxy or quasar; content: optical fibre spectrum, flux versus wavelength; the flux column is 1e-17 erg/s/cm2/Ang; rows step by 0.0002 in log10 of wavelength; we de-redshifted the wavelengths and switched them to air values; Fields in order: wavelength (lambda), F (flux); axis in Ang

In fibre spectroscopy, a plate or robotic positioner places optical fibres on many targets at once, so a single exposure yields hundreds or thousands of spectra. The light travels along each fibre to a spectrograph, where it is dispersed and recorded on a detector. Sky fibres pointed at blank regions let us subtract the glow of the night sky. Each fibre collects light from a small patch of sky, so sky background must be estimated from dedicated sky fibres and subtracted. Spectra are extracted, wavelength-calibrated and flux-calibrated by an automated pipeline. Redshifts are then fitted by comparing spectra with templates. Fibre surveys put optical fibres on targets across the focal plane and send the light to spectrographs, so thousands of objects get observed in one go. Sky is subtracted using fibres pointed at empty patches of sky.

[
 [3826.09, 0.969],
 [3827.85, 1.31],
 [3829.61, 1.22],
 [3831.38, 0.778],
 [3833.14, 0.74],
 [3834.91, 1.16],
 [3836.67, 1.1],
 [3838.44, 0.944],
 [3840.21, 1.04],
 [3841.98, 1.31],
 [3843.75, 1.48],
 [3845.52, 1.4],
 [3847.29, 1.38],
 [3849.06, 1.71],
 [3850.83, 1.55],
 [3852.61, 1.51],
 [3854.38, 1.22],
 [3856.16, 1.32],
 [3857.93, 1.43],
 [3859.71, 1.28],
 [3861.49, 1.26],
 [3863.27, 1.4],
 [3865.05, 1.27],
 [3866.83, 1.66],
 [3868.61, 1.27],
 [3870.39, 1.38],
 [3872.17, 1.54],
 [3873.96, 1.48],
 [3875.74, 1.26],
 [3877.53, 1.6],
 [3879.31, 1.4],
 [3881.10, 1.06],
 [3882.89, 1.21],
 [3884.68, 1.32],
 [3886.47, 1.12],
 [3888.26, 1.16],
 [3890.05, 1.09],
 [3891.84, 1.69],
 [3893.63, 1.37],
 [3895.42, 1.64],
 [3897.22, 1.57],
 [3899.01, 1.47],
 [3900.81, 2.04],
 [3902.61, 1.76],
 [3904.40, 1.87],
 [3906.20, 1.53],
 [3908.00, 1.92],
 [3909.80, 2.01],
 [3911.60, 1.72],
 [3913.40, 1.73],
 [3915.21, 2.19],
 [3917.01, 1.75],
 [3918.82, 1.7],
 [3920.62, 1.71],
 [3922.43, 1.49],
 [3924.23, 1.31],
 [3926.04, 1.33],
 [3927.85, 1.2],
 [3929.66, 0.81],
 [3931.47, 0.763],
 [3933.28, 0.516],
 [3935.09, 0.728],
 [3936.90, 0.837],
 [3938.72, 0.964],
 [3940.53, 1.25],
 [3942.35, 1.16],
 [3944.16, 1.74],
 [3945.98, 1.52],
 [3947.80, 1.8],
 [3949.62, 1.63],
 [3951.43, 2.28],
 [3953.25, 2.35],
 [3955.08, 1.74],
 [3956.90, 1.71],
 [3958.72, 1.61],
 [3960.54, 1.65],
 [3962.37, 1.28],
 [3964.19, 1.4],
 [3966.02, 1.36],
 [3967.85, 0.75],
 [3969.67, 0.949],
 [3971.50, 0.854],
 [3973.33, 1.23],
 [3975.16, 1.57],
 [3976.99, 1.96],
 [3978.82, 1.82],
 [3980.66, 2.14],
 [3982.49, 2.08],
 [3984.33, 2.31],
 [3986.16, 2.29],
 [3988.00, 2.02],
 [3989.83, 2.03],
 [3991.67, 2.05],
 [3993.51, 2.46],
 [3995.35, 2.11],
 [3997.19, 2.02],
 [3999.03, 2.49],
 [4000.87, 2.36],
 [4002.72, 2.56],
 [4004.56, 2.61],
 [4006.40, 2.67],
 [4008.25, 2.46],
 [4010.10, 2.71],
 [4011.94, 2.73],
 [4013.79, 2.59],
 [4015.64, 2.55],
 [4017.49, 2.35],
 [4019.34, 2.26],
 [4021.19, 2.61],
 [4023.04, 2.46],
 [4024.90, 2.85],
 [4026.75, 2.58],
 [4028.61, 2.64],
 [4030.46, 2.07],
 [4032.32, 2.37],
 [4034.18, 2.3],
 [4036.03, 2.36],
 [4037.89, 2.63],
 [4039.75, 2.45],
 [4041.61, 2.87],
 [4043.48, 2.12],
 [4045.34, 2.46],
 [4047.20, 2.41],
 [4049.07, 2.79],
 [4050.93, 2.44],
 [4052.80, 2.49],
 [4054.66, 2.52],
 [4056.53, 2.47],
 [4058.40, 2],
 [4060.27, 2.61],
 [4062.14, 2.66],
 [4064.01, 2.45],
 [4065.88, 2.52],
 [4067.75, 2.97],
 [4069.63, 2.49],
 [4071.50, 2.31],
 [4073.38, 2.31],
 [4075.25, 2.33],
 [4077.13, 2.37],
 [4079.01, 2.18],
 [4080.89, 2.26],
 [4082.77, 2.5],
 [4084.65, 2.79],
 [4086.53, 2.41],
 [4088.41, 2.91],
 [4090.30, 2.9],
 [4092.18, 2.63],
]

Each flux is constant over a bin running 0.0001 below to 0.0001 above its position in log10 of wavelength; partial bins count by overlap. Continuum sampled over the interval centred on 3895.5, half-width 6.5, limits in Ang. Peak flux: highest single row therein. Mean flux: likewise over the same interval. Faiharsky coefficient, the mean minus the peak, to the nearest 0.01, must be -0.49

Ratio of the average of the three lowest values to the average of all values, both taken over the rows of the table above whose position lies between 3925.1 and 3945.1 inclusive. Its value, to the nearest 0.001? 0.651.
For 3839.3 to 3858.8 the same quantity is 0.853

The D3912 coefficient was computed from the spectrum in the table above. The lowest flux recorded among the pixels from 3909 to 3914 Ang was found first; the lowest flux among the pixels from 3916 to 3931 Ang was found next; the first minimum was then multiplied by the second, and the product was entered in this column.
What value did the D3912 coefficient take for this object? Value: 1.39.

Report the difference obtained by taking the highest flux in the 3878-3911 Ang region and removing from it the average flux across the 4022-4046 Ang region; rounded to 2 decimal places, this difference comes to -0.43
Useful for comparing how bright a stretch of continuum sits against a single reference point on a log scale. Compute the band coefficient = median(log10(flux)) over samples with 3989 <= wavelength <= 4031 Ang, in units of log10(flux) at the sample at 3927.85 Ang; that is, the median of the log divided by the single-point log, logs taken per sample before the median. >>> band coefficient 5.0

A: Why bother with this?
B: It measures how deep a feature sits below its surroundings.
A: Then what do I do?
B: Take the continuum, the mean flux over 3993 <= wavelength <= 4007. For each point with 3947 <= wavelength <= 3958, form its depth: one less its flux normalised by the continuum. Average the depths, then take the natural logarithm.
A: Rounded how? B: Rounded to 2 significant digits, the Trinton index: -1.6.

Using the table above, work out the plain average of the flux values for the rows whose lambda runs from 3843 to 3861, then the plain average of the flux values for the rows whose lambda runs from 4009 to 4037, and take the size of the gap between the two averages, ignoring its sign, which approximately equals 1.07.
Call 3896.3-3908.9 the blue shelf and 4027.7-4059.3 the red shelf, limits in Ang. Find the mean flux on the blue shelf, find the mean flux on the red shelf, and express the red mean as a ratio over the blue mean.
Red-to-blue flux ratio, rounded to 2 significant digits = 1.4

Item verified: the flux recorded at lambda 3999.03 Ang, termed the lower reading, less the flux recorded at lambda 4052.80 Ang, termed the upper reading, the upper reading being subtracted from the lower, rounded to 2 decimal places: 0.00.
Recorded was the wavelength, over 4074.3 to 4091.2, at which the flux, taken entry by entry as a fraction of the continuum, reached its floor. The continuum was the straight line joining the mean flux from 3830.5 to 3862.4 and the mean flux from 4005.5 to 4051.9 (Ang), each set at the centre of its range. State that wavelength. 4079.01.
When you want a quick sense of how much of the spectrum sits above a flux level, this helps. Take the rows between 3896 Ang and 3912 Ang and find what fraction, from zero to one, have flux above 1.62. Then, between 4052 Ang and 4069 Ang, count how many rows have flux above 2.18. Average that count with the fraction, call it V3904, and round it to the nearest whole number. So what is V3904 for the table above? 4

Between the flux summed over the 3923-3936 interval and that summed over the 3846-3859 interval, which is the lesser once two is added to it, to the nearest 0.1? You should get 8.7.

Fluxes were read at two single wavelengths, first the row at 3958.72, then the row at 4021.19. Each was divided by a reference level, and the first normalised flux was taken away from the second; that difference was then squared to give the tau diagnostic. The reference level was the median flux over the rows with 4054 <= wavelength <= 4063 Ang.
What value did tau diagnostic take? 0.16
